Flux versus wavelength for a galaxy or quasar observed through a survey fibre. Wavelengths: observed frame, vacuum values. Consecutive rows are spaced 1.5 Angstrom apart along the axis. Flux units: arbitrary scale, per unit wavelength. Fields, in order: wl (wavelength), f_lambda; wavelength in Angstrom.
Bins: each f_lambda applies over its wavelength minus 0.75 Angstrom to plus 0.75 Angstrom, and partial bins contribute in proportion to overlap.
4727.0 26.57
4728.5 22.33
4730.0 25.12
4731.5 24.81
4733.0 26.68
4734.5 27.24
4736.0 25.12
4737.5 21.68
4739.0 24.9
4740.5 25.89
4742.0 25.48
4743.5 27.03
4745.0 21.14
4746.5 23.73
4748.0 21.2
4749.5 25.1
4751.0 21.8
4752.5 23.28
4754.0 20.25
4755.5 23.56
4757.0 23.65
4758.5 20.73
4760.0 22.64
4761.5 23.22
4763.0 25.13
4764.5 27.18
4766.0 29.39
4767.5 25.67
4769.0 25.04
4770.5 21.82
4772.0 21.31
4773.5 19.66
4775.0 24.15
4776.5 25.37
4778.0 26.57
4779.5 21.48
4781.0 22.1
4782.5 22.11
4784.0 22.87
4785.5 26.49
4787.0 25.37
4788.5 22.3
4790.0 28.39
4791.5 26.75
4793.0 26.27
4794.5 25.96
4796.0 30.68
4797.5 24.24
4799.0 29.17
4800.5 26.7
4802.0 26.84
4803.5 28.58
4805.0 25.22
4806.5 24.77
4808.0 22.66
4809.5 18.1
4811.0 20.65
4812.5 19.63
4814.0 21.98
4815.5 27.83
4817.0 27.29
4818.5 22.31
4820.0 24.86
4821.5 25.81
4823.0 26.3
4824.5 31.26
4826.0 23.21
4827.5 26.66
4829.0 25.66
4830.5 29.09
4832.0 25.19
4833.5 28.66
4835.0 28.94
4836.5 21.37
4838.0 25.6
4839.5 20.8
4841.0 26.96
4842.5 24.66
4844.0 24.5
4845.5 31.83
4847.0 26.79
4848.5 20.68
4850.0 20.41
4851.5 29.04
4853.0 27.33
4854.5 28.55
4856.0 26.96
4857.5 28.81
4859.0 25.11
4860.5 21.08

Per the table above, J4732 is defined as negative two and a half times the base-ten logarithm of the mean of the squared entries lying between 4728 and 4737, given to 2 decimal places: -7.01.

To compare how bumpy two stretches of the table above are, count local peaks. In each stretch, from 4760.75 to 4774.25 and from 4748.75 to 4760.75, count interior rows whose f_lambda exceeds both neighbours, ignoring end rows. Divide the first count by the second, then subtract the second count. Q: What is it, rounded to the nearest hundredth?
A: -1.50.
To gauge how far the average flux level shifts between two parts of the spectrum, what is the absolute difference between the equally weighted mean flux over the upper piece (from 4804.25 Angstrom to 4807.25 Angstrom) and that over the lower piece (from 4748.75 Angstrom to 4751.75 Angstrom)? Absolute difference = 1.5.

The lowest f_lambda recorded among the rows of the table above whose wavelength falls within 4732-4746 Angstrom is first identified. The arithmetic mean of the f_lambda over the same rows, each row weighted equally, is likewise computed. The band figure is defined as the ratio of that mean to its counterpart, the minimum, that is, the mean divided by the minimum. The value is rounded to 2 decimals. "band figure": 1.18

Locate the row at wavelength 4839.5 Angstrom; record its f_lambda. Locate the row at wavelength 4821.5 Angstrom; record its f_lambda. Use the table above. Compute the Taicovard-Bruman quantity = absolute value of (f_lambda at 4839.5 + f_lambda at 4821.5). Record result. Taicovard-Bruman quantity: 47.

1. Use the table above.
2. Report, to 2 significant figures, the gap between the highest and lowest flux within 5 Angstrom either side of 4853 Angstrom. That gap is 8.6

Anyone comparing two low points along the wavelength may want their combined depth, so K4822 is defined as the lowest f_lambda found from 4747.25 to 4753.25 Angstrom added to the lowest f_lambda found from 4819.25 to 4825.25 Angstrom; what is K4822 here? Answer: 46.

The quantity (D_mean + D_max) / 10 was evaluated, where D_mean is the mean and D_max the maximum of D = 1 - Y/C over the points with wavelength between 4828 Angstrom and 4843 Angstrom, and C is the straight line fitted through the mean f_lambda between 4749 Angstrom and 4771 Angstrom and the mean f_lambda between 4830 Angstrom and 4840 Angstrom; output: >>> 0.019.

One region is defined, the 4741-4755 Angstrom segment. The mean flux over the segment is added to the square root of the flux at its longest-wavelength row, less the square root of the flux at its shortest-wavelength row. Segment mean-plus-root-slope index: 22.7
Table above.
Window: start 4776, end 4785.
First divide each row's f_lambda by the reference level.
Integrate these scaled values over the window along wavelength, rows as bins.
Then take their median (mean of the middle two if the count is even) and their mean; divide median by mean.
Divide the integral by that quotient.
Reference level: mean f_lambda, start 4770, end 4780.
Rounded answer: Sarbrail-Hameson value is 9.6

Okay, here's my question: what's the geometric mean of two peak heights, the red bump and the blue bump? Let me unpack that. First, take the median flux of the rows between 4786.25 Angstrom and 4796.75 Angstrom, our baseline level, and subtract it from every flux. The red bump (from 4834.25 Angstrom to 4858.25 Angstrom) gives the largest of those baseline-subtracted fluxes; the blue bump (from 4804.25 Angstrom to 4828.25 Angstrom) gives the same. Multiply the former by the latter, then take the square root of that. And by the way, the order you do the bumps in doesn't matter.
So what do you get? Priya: 5.3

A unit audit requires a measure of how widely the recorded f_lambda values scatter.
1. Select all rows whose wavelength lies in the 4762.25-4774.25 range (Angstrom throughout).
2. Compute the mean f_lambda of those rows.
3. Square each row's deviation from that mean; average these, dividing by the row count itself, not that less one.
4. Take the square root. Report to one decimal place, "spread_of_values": 3.0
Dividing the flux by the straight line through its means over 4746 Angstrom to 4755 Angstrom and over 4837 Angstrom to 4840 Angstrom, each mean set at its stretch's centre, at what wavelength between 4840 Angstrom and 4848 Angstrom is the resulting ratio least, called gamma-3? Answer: 4844.0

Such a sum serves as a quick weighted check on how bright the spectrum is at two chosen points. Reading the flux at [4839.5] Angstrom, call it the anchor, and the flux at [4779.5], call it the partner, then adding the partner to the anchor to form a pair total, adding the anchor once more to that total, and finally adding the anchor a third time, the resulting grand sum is 84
